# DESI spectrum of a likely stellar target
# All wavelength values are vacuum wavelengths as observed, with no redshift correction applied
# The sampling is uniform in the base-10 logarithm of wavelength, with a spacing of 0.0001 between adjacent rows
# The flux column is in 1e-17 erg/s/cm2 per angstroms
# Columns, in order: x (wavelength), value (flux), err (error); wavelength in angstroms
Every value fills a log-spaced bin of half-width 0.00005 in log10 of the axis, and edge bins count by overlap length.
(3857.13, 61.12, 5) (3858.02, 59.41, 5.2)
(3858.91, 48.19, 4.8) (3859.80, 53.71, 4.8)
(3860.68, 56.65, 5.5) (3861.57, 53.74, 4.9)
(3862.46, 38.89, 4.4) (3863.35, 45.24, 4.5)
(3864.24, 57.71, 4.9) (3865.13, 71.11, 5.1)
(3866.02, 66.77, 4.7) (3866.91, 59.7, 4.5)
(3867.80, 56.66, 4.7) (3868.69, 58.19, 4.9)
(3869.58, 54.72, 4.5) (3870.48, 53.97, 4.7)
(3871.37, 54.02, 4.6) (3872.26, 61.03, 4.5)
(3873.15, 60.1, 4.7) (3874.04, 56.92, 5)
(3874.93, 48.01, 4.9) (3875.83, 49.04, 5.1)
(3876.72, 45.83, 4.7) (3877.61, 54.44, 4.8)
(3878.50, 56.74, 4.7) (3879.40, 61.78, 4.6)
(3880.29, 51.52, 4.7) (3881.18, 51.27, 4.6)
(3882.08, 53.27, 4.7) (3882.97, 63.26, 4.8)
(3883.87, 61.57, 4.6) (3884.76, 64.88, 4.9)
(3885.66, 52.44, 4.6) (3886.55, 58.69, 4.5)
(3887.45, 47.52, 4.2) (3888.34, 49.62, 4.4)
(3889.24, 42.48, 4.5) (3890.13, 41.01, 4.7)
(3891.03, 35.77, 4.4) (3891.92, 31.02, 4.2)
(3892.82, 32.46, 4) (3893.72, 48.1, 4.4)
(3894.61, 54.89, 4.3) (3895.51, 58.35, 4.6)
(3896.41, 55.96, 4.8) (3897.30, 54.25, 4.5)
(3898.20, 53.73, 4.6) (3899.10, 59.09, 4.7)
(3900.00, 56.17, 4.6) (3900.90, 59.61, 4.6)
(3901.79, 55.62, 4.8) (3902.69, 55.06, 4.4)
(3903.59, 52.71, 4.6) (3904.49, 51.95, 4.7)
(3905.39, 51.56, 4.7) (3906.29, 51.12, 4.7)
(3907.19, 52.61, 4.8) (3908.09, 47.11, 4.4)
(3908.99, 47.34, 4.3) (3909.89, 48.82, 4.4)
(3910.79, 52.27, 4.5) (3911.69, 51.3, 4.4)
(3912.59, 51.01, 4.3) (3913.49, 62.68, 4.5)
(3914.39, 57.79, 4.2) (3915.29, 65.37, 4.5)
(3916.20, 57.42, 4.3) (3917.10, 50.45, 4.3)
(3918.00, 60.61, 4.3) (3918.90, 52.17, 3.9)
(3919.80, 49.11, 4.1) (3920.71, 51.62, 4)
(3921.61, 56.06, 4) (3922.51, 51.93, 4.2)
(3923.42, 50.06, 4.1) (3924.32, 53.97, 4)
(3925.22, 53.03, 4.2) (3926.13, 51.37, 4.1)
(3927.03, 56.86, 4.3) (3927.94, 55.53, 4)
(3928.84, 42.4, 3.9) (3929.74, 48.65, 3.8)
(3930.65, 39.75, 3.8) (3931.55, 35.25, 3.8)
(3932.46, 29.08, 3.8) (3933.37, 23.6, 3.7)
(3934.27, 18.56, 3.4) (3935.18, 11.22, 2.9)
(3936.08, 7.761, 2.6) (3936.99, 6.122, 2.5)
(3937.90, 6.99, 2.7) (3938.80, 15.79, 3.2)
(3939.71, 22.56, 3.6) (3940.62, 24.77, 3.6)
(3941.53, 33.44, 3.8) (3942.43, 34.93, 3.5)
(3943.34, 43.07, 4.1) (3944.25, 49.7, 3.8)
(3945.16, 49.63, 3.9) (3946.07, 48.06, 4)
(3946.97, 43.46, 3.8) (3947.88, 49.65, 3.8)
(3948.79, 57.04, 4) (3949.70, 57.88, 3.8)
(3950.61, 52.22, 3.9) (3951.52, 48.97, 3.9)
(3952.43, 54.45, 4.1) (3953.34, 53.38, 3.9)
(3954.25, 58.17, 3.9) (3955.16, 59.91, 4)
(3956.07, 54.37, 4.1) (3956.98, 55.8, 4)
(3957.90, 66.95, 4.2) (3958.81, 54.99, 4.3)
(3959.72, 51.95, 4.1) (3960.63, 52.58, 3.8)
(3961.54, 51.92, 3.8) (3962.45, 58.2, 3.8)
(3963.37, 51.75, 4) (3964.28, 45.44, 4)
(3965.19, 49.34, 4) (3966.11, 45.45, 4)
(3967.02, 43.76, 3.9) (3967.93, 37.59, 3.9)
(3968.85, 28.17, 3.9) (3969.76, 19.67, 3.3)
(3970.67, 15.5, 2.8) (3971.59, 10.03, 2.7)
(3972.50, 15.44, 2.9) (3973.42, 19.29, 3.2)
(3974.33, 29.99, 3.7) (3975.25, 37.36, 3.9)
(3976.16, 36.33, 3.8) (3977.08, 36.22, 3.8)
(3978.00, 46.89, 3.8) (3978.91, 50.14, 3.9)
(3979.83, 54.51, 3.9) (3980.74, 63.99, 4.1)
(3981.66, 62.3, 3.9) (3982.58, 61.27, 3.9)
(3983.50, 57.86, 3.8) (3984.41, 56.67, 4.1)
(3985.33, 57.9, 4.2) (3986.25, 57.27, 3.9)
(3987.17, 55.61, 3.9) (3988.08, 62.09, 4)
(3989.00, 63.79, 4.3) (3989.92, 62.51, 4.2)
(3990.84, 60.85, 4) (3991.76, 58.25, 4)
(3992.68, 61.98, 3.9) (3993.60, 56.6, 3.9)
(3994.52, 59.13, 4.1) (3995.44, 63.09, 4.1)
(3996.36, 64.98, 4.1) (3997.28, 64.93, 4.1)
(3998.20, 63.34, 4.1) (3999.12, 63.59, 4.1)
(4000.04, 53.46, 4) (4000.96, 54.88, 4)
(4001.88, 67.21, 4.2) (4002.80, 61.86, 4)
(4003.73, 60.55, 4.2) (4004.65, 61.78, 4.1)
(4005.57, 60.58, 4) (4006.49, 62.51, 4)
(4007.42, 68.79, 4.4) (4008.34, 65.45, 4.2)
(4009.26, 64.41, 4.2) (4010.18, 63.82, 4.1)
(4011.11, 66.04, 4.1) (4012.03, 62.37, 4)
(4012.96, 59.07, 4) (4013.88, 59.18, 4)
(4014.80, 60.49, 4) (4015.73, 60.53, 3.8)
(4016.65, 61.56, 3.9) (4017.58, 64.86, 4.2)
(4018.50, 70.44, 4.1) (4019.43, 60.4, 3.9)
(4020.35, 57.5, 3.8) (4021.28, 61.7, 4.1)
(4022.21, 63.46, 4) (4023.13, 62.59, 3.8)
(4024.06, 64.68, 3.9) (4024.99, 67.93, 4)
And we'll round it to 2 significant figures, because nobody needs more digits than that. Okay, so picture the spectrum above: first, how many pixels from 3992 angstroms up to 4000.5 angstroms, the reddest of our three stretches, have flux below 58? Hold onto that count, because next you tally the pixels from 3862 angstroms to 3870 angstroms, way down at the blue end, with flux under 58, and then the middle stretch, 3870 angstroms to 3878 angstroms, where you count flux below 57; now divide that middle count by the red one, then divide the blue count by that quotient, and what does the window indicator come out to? 1.4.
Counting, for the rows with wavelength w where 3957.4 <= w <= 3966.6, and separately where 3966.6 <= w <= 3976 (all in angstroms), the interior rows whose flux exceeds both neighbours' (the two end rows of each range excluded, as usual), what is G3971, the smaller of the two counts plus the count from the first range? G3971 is 3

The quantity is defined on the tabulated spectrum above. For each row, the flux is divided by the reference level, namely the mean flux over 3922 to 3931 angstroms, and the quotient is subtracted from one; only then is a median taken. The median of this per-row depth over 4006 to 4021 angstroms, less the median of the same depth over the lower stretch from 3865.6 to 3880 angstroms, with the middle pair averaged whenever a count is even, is -0.11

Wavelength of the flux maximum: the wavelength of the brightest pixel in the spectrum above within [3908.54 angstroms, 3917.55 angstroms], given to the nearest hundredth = 3915.29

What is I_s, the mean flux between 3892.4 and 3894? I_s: 40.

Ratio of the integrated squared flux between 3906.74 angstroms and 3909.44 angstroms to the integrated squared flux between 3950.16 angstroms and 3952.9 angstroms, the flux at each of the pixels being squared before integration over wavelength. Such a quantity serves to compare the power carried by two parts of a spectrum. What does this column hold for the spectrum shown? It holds 0.88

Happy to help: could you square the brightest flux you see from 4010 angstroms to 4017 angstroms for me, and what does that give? 4361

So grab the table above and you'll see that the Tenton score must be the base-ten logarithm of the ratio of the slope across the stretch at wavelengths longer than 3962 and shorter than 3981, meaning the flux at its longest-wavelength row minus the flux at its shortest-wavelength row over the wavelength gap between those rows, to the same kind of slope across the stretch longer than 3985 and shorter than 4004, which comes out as 0.3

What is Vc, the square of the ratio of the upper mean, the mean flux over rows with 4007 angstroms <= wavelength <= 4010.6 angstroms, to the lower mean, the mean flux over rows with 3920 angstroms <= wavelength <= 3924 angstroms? 1.6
